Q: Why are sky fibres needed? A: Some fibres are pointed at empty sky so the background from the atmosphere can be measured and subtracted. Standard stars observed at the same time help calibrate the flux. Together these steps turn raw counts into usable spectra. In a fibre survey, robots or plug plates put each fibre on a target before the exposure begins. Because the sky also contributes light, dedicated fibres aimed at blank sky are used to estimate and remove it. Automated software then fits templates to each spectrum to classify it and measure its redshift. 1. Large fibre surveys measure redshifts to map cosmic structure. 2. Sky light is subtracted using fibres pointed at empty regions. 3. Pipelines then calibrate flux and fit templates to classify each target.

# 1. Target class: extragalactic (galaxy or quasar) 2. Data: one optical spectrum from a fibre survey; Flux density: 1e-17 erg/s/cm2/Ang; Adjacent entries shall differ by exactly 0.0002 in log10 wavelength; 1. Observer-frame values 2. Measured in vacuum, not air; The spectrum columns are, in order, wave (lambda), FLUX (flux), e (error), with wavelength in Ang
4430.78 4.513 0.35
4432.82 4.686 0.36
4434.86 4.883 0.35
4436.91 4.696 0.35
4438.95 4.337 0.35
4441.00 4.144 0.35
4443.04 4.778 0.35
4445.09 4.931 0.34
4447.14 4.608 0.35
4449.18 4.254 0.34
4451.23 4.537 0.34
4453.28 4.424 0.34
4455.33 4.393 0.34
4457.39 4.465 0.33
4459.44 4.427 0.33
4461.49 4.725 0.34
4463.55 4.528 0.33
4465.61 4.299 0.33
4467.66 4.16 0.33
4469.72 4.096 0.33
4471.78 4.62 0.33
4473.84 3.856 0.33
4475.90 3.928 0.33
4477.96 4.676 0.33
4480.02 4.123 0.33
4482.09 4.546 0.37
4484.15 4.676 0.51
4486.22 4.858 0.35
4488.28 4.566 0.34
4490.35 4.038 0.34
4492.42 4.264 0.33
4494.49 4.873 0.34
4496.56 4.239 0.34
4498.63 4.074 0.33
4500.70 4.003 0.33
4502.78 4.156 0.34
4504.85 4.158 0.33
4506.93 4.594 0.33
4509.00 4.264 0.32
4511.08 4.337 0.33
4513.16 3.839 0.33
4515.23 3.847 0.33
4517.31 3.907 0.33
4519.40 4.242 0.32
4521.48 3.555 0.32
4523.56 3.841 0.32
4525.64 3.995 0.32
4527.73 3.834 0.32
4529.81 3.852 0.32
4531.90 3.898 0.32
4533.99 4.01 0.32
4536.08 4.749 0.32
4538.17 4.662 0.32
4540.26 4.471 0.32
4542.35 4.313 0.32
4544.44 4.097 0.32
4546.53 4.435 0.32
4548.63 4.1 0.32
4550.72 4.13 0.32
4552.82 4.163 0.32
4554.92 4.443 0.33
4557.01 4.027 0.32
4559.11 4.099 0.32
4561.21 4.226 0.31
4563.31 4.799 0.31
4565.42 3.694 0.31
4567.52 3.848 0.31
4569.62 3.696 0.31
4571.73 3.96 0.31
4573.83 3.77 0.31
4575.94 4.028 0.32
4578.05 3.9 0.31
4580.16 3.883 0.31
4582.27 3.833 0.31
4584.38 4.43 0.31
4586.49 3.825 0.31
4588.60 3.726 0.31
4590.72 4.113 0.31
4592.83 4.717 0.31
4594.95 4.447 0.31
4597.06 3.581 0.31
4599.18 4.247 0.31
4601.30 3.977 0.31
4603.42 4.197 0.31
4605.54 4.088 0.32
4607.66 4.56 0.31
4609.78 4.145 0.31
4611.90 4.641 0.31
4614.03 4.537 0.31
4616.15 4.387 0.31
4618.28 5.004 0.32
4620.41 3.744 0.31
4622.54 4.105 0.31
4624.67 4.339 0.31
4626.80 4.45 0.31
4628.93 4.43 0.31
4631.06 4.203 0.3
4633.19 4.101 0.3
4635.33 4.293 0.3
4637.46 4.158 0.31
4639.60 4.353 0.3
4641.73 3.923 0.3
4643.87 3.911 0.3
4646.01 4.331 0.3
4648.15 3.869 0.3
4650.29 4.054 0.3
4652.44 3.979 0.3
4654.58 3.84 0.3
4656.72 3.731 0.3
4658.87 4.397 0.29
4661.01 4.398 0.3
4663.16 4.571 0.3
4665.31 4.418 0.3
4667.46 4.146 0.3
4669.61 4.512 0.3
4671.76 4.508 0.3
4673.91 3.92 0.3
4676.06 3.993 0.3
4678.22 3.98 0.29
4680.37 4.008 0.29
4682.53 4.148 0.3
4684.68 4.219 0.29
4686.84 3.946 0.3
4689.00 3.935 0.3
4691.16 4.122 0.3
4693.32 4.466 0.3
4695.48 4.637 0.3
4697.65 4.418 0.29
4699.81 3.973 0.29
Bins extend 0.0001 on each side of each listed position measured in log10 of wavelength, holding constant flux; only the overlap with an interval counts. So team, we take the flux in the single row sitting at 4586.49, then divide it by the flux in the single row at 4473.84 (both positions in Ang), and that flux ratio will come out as 0.99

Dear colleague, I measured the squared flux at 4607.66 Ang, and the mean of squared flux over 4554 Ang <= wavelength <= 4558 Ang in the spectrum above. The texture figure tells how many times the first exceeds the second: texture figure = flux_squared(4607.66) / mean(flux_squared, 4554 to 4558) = 1.16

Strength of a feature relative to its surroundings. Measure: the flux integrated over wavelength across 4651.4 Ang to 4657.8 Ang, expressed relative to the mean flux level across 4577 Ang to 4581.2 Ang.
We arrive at 6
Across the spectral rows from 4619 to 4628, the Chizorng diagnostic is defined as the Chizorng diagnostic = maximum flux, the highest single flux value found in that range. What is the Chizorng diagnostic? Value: 4.45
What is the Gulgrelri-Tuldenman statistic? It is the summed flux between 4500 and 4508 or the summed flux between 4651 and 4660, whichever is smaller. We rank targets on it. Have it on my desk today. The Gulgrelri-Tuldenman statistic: 15.9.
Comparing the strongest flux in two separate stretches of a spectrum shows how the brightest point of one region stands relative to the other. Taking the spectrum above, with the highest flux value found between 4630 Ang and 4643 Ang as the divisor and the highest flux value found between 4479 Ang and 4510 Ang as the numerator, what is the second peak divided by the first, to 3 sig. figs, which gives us 1.12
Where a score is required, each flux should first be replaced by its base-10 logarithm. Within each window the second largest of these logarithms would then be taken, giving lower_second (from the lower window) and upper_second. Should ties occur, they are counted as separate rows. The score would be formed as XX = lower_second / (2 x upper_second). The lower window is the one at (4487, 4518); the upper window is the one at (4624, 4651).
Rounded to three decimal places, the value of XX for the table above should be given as 0.512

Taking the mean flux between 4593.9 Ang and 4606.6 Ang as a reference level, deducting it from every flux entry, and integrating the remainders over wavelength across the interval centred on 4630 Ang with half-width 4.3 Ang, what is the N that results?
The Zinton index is 1.8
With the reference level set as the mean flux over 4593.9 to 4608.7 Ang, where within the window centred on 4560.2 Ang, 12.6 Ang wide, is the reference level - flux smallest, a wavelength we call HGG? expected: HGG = 4563.31 Ang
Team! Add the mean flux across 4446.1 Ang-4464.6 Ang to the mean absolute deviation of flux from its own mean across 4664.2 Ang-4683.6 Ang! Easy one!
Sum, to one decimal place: 4.7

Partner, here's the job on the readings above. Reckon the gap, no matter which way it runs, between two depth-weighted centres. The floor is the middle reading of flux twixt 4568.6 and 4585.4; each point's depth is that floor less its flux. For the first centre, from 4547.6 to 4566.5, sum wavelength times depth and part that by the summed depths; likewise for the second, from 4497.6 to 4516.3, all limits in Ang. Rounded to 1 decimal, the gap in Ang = 51.1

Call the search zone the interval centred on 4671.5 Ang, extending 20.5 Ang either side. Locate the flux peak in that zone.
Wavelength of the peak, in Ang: 4663.16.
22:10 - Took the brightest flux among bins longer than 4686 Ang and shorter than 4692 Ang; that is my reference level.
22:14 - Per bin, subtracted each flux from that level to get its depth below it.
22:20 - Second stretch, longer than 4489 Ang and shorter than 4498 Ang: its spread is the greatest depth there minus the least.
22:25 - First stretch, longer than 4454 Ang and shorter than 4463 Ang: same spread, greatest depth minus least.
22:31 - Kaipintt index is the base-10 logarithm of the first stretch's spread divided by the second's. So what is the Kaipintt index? -0.4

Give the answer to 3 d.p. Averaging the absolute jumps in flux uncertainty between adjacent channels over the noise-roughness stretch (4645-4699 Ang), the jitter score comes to 0.003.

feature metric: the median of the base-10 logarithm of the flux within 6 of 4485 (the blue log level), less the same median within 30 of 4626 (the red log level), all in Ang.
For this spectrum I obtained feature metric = 0.038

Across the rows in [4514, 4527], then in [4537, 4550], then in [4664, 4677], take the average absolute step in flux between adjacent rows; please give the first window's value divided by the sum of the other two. 0.6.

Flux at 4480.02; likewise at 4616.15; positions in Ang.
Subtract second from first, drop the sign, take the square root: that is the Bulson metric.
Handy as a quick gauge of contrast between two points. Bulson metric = 0.51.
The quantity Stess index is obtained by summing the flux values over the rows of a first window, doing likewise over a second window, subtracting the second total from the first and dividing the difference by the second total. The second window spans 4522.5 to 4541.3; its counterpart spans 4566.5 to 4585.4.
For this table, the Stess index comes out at -0.053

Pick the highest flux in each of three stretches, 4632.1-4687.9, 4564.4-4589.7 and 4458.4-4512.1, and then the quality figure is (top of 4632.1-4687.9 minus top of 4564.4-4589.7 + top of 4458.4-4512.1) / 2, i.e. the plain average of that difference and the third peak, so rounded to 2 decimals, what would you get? 2.51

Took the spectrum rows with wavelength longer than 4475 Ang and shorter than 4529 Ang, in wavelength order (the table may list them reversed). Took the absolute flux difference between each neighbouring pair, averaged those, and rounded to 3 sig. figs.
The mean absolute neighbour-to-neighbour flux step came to 0.310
